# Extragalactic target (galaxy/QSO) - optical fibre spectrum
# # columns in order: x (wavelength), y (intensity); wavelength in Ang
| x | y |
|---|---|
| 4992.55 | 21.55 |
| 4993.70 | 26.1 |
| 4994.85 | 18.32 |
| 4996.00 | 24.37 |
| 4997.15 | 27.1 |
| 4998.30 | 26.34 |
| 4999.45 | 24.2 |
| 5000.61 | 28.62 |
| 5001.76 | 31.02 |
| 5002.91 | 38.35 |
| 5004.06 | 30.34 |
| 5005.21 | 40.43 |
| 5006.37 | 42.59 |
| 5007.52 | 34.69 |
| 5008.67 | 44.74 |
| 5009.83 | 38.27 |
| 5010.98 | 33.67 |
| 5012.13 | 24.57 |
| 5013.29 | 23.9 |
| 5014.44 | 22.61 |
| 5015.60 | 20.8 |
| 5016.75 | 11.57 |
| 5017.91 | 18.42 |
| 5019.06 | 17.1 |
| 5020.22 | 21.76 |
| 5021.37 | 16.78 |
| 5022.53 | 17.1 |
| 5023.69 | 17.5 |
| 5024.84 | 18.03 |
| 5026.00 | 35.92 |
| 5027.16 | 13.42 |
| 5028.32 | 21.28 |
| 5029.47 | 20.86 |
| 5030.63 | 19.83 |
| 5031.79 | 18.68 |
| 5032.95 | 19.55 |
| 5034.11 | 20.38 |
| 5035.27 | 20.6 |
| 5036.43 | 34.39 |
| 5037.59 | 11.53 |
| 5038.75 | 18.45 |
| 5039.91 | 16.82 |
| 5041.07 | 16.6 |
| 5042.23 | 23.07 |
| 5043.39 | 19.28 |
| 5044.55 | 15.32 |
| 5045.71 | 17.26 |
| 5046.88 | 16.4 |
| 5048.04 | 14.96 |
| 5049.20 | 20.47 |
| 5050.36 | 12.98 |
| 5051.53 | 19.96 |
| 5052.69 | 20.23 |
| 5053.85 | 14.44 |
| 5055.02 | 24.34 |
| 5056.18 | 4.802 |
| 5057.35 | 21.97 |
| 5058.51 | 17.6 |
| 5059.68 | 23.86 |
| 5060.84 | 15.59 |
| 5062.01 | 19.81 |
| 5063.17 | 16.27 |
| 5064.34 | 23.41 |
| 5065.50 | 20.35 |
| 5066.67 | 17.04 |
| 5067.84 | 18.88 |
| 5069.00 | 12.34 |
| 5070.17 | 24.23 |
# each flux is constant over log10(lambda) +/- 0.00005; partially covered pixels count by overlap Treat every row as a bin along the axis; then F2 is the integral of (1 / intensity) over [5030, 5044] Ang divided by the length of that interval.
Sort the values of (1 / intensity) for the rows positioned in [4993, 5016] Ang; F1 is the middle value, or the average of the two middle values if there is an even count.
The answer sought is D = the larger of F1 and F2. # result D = 0.053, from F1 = 0.036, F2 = 0.053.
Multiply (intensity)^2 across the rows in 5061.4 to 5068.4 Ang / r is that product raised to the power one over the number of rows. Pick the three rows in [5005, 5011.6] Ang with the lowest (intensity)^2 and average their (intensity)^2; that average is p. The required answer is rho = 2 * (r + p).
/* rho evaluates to 3268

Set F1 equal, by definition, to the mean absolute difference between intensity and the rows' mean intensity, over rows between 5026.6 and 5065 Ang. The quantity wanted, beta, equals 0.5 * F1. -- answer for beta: 1.7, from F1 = 3.4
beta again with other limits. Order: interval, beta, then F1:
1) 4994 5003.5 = 2.0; 4.0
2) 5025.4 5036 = 1.7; 3.3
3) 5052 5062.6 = 2.2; 4.4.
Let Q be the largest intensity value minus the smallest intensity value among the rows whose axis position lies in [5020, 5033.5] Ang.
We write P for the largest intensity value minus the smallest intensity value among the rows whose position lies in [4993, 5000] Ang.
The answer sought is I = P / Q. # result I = 0.4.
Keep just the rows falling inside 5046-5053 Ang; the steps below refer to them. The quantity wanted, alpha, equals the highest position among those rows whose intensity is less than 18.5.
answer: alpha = 5050.36 Ang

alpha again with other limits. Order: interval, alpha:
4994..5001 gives 4994.85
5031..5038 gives 5037.59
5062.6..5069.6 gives 5069.00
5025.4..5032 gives 5027.16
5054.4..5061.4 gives 5060.84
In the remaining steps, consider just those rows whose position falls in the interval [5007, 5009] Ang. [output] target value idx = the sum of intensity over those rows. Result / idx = 79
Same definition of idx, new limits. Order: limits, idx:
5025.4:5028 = 49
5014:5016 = 43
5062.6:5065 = 40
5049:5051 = 33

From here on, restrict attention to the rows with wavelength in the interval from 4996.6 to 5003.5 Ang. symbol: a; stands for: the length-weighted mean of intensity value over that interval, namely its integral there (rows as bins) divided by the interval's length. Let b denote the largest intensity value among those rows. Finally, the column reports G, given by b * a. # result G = 1123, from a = 29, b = 38.35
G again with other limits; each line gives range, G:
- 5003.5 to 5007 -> 1608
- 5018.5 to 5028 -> 709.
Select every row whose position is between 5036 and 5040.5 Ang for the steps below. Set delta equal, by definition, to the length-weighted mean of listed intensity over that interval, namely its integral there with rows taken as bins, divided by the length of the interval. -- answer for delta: 20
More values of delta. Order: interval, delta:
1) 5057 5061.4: 20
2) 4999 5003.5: 31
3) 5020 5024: 18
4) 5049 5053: 18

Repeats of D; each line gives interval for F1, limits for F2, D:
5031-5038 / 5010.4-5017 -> 0.050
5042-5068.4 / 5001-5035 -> 0.053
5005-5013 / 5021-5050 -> 0.055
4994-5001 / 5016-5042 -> 0.055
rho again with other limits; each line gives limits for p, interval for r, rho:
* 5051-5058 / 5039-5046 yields 1060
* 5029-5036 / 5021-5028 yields 1454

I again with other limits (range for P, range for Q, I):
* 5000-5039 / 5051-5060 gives 1.7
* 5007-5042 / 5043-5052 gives 4.4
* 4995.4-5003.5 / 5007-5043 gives 0.4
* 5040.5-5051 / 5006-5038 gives 0.3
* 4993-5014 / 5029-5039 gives 1.2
